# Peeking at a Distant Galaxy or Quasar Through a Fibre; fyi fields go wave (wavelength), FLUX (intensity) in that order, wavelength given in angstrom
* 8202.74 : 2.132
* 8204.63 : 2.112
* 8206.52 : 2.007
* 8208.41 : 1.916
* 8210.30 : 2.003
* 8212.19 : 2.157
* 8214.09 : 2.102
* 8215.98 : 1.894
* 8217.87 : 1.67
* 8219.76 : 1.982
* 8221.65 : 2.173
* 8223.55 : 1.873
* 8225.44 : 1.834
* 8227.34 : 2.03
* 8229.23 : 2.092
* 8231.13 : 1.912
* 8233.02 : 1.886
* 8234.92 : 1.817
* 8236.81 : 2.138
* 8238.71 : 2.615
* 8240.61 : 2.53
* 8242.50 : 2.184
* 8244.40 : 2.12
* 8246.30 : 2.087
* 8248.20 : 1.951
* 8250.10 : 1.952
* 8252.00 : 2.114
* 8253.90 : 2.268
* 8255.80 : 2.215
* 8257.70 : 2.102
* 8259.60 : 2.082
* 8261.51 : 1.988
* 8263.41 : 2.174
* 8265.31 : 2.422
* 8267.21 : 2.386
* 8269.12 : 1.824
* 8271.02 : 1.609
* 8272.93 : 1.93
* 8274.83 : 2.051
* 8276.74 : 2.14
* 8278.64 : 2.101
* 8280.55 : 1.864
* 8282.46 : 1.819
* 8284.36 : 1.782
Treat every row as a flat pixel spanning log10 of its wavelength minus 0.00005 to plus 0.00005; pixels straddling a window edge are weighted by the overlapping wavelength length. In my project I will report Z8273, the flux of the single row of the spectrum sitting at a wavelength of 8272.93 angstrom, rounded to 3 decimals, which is 1.930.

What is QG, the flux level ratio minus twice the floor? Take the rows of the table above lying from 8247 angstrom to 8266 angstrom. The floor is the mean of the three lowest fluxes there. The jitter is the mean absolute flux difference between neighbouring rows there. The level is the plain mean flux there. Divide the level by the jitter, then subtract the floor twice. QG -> 15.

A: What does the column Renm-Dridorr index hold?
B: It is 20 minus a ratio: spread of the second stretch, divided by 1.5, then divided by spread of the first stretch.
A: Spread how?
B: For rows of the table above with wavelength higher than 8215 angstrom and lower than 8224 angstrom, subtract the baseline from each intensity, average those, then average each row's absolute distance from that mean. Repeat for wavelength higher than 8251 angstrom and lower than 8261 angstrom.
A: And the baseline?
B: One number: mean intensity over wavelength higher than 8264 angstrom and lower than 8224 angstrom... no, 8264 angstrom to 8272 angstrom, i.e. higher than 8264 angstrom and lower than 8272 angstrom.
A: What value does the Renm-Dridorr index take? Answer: 19.6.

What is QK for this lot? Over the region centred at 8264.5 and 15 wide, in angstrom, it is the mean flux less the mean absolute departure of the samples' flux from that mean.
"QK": 1.87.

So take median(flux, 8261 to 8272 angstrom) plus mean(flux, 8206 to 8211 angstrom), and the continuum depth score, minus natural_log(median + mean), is -1.40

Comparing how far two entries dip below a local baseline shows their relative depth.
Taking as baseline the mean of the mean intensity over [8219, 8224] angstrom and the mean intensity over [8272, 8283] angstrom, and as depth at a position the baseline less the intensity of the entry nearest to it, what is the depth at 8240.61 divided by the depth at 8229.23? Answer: 6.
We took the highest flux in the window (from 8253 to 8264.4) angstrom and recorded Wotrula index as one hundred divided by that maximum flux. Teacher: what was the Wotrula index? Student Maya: 44.1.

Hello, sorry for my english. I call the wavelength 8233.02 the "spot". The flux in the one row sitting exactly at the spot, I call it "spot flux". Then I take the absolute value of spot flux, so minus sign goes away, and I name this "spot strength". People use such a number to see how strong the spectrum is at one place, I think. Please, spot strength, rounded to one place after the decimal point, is 1.9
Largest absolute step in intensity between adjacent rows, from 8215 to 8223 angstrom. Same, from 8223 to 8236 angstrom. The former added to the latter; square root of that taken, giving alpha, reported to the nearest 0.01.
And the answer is 0.71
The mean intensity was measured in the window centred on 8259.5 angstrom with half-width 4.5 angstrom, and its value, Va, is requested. 2.11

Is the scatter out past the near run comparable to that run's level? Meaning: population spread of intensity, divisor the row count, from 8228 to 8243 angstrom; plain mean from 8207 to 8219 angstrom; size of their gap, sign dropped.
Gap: 1.68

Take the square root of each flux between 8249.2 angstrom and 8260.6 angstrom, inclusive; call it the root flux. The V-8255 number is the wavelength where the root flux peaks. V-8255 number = 8253.90 angstrom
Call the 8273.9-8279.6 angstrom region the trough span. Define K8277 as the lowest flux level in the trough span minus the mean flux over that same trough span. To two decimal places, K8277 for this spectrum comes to -0.05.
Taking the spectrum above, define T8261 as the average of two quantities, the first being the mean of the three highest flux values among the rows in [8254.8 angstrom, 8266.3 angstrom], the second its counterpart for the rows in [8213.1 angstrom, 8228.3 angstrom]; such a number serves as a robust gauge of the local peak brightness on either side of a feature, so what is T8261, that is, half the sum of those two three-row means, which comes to 2.19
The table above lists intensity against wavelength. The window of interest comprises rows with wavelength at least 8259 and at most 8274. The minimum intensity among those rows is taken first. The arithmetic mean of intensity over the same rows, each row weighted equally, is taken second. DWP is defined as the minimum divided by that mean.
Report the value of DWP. 0.78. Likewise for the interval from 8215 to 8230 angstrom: 0.86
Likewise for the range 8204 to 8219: 0.84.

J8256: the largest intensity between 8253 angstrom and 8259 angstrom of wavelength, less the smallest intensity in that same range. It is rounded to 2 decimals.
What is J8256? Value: 0.17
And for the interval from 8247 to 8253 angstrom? 0.16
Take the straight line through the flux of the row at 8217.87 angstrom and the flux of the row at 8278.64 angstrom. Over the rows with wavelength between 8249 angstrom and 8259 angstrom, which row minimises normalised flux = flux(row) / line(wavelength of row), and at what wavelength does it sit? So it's 8250.10 angstrom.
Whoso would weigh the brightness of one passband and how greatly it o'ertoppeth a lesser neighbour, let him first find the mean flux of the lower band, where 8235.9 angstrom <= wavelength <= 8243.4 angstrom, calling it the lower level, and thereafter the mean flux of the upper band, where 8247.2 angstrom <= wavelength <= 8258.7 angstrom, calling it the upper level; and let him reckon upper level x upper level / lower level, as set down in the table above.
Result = 1.86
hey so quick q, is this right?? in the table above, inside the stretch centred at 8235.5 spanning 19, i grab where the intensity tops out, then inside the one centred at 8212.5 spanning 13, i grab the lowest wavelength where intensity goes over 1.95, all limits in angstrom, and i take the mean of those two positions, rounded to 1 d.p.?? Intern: 8222.6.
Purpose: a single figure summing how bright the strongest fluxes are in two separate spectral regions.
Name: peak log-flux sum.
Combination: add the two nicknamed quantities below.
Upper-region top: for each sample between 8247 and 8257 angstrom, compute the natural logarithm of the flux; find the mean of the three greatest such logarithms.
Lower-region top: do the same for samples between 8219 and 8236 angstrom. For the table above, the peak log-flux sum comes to 1.53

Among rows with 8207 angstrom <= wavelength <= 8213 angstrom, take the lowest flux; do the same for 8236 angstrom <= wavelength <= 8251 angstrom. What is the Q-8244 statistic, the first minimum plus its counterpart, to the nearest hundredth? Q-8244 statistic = 3.87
